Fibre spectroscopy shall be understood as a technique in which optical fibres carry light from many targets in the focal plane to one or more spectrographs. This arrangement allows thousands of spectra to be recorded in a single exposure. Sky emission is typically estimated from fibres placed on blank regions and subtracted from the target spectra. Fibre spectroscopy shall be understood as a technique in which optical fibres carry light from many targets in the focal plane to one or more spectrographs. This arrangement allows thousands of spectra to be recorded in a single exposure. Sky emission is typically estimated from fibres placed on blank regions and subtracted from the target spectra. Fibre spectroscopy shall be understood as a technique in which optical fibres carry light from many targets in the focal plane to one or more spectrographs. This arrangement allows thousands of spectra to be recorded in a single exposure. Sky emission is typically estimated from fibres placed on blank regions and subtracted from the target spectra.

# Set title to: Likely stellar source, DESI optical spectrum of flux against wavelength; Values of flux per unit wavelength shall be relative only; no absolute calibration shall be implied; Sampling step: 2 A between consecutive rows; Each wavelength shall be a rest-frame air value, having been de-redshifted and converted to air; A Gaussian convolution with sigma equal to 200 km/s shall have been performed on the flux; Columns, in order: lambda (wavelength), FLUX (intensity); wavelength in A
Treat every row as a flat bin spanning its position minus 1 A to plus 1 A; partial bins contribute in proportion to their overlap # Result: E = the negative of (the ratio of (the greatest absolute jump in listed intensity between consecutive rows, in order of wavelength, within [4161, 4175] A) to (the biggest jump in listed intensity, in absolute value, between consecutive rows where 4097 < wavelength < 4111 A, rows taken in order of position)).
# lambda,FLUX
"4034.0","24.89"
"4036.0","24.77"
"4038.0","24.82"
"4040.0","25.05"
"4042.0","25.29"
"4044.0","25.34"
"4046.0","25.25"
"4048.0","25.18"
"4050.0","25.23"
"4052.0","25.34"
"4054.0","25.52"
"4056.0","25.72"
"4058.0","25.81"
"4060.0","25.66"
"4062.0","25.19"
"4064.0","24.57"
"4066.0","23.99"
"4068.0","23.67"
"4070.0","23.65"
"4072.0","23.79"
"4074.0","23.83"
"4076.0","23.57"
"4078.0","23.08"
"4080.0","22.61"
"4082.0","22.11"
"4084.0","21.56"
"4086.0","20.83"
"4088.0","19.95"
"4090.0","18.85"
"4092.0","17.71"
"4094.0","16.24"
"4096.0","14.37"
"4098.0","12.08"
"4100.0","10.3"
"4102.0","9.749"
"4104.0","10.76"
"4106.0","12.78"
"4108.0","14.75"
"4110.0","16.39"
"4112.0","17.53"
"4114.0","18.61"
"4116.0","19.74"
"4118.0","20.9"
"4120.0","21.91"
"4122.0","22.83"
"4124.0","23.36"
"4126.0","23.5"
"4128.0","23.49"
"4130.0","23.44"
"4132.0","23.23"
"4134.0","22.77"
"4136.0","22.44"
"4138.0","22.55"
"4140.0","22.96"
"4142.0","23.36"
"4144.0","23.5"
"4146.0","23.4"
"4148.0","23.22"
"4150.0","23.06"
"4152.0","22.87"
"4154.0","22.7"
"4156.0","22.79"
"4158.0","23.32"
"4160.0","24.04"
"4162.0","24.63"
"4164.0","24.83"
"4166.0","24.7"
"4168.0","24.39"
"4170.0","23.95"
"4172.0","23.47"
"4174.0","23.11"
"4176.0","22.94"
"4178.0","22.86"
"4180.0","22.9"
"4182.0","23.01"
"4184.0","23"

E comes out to -0.2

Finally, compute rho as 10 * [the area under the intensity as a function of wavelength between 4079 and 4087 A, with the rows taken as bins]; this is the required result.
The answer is 1742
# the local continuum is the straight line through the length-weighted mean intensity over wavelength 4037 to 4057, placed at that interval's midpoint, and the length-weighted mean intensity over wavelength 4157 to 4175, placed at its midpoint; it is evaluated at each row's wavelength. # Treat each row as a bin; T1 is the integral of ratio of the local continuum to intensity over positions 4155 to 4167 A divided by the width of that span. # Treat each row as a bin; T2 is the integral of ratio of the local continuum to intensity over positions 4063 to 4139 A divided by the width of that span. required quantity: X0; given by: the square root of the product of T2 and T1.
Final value 1.15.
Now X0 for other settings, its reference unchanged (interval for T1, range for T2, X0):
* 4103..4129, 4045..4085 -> 1.19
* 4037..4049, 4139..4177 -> 1.02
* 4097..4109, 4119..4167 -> 1.50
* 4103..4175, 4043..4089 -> 1.10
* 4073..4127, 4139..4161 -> 1.22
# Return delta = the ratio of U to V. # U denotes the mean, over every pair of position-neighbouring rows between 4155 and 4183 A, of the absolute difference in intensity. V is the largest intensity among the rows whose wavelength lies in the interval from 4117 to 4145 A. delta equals 0.014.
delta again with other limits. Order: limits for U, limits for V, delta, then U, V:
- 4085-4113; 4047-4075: 0.056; 1.45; 25.81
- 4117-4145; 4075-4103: 0.015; 0.36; 23.57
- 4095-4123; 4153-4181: 0.055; 1.36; 24.83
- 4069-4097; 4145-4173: 0.030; 0.74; 24.83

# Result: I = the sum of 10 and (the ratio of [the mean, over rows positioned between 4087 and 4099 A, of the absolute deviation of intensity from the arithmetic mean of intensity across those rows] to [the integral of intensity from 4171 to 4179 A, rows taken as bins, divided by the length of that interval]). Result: 10.1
